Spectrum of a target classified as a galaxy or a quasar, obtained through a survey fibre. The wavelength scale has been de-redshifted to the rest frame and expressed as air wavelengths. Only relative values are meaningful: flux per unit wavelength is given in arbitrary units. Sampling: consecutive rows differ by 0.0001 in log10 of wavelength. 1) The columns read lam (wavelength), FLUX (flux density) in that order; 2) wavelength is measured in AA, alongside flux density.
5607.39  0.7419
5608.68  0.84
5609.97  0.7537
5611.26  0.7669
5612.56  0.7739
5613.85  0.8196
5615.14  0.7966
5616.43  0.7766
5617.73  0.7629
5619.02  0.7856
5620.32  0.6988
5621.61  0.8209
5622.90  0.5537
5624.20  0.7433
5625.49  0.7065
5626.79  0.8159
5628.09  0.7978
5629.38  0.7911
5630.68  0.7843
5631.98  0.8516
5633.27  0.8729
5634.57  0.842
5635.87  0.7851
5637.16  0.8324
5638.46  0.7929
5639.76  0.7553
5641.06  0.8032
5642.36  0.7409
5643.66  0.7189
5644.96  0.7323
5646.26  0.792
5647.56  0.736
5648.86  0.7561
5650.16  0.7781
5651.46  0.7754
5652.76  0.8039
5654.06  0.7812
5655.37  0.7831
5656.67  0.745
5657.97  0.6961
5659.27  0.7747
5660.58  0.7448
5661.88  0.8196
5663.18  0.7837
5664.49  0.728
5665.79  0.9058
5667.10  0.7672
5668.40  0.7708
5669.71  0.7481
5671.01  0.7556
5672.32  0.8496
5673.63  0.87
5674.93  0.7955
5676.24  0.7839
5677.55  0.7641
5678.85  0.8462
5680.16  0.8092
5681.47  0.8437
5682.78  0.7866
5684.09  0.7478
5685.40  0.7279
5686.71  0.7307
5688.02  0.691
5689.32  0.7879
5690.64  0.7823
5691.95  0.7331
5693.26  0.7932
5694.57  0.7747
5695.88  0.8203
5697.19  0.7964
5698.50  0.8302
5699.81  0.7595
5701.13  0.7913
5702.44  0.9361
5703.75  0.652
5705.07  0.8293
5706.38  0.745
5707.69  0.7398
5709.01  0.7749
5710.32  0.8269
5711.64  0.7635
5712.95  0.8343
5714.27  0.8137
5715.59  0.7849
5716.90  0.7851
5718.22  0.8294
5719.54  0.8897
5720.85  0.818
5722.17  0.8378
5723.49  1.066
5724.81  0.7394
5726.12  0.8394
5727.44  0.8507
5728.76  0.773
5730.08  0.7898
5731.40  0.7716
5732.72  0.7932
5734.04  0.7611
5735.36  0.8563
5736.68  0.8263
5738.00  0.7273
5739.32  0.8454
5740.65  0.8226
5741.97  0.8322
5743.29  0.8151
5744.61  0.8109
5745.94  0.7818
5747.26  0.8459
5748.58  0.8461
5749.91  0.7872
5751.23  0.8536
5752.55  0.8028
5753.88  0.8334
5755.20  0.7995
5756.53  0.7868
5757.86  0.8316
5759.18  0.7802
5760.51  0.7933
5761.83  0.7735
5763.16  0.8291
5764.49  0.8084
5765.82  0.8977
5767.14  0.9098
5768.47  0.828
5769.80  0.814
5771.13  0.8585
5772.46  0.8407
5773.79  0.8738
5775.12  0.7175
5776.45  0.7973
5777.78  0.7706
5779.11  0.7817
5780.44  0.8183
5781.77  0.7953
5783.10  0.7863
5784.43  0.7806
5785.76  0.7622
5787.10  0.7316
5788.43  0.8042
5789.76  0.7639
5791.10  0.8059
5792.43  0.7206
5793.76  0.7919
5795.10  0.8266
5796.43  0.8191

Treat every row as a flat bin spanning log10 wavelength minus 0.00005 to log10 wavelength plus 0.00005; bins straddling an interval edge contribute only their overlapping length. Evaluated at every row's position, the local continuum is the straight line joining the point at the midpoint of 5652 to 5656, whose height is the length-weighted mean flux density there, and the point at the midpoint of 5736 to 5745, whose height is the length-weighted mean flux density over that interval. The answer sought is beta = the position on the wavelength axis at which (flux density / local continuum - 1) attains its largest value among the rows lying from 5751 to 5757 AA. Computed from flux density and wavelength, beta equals 5751.23 AA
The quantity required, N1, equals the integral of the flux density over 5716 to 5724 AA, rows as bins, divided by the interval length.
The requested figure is 0.865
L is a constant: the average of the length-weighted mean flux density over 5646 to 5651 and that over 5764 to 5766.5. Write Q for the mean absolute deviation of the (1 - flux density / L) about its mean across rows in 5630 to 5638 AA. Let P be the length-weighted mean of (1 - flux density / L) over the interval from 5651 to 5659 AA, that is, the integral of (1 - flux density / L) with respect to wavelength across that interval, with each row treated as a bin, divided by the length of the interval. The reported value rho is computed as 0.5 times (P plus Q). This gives 0.047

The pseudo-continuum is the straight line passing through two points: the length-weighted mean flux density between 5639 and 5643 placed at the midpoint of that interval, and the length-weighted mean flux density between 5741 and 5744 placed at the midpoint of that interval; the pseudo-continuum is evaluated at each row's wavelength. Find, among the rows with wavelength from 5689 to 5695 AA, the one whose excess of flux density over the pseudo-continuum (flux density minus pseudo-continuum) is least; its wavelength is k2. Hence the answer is 5691.95 AA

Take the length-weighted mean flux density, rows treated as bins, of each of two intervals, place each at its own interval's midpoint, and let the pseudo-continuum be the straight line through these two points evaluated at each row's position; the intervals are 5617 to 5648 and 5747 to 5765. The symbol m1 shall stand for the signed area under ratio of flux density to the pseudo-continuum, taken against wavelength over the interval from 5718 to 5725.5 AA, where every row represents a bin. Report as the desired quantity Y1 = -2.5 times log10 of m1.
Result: -2.27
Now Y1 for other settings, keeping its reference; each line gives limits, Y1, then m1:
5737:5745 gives -2.26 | 8.0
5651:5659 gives -2.24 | 7.9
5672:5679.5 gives -2.23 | 7.8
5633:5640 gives -2.17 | 7.4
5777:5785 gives -2.22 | 7.7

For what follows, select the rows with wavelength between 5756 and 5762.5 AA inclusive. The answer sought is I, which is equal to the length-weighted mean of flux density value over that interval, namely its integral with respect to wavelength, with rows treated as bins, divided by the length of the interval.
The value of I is 0.793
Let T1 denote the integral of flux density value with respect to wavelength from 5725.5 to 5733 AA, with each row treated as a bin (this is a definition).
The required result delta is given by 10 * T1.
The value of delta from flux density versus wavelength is 60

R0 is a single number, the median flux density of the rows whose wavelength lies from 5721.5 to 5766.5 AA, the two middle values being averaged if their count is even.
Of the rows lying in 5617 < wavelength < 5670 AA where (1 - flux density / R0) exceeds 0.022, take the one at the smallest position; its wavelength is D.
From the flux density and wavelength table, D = 5617.73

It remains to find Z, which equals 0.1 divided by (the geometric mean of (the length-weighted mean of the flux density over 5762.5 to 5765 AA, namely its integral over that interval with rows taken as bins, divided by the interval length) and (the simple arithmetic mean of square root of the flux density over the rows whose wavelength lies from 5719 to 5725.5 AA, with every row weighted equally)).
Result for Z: 0.115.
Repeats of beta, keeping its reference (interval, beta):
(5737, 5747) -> 5739.32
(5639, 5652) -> 5641.06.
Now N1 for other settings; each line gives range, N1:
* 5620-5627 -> 0.719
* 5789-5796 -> 0.784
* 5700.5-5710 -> 0.783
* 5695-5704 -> 0.805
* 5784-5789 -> 0.768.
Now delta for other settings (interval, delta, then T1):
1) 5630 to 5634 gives 33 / 3.3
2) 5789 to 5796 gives 55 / 5.5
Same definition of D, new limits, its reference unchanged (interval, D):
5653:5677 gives 5654.06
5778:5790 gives 5779.11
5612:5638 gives 5612.56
